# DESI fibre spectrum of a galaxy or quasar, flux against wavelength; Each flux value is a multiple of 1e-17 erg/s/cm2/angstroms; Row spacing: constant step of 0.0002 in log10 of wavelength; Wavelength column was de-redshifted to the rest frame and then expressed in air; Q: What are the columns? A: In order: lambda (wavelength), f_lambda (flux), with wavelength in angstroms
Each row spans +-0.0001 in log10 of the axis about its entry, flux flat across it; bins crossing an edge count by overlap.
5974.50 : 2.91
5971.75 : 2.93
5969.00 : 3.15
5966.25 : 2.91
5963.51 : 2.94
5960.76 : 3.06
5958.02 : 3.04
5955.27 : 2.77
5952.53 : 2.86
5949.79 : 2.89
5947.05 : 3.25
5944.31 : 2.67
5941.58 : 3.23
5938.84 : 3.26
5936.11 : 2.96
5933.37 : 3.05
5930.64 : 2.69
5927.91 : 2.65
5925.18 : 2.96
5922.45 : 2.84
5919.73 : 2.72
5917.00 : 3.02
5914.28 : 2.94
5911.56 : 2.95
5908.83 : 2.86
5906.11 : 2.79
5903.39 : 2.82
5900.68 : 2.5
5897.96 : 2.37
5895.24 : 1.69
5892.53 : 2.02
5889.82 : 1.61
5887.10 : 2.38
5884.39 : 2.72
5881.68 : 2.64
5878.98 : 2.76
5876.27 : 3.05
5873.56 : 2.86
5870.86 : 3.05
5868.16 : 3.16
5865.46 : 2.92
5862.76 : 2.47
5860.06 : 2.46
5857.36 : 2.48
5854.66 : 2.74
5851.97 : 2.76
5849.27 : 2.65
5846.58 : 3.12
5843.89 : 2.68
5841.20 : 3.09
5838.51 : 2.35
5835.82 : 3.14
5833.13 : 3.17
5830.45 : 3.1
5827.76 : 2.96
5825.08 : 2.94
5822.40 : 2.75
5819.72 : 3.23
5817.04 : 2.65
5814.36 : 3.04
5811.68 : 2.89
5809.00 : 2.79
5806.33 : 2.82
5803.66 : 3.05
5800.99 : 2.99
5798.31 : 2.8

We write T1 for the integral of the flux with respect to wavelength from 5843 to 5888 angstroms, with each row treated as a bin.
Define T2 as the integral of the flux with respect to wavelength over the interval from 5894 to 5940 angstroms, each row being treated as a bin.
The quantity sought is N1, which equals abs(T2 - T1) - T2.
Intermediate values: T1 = 124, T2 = 127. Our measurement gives -124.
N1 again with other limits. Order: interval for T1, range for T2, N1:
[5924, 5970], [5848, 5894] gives -106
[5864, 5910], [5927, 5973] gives -120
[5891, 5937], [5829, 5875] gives -124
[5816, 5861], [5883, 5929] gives -109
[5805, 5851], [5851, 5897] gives -103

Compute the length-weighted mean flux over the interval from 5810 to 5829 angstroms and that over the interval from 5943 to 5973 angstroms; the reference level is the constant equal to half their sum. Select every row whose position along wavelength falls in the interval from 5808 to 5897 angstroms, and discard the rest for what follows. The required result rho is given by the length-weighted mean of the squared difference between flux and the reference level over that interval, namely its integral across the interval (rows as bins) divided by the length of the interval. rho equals 0.2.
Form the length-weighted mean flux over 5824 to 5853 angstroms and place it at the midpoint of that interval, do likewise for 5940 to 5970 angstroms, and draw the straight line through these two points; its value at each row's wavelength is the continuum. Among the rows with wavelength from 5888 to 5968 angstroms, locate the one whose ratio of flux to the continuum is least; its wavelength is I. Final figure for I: 5889.82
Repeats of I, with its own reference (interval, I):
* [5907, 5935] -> 5927.91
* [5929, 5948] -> 5944.31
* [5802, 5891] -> 5889.82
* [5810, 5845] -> 5838.51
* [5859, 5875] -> 5860.06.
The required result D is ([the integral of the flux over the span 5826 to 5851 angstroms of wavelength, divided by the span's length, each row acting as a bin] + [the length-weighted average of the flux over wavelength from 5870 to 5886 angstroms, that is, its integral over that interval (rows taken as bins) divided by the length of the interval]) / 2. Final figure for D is 2.87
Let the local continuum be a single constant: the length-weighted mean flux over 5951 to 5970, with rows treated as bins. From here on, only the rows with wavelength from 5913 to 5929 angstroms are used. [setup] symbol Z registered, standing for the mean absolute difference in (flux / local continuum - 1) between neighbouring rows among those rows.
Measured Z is 0.063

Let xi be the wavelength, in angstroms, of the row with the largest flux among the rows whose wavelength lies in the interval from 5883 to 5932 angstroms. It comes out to 5917.00 angstroms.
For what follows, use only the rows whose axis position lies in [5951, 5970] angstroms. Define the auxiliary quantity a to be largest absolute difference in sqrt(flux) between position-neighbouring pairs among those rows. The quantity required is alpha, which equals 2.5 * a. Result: 0.20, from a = 0.08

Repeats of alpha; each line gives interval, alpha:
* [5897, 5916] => 0.25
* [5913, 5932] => 0.23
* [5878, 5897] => 0.68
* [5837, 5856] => 0.56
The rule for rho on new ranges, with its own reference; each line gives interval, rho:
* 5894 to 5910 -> 0.3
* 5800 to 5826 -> 0.0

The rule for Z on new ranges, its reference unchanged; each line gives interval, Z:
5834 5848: 0.201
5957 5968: 0.019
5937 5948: 0.132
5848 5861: 0.035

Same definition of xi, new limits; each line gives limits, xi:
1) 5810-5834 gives 5819.72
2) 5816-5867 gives 5819.72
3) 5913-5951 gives 5938.84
